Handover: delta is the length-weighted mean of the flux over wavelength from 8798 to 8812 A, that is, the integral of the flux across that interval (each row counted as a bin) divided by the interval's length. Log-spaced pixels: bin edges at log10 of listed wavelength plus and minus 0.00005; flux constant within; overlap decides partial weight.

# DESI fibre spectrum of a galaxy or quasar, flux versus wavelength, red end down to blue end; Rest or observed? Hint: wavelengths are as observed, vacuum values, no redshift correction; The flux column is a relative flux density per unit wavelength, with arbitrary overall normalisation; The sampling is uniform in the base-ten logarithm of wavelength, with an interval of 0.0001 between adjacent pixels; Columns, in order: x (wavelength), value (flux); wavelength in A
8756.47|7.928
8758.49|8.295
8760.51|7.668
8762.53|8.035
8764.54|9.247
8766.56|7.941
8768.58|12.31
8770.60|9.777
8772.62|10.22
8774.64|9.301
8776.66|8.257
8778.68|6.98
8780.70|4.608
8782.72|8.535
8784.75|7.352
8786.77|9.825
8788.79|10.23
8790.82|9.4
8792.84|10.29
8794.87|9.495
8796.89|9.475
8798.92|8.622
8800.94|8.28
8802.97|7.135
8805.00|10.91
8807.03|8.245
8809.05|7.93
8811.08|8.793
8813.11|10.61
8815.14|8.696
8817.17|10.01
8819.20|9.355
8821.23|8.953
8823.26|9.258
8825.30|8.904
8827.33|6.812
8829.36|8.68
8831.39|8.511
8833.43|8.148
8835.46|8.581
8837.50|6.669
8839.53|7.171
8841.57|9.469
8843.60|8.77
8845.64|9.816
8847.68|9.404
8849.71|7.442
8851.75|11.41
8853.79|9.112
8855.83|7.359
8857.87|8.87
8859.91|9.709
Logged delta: 8.6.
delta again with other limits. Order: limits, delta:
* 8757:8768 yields 8.4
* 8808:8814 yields 9.1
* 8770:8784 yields 8.2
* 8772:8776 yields 9.6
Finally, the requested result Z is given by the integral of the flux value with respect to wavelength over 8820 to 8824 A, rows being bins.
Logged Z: 36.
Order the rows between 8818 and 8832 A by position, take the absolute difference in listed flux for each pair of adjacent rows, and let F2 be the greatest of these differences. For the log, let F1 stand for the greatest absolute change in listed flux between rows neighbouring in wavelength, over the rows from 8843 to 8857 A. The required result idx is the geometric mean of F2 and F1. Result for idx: 2.88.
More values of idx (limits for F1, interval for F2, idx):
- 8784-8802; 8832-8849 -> 2.38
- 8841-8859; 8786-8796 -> 1.88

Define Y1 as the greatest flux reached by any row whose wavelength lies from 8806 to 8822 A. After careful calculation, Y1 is 10.61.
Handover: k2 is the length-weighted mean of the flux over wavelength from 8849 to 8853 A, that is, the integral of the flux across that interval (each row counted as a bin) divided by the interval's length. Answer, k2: 9.55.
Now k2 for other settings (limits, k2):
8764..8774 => 9.90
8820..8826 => 9.05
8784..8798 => 9.47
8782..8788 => 8.63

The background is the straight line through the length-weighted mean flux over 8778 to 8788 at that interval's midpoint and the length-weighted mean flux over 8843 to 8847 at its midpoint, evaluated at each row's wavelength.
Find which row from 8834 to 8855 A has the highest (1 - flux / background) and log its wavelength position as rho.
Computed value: 8837.50 A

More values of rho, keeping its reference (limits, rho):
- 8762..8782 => 8780.70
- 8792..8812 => 8802.97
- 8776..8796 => 8780.70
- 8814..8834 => 8827.33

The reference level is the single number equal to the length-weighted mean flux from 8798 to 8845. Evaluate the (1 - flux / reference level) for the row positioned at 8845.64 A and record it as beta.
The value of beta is -0.14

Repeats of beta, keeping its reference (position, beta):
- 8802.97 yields 0.17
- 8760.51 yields 0.11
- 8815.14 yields -0.01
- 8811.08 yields -0.02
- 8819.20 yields -0.08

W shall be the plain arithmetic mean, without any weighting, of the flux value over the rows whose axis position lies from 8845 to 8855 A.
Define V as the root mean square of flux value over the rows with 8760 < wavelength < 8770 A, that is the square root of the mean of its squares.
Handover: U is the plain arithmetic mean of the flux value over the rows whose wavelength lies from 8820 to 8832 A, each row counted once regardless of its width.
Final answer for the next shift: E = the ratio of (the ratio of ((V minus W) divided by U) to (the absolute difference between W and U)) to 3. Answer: -0.01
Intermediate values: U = 8.5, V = 9.2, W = 9.4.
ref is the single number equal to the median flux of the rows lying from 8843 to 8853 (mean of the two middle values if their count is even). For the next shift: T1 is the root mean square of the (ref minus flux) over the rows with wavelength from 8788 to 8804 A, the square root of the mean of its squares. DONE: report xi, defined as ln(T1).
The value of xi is 0.03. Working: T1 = 1.03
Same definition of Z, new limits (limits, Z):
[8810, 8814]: 39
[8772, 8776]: 38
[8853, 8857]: 33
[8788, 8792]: 39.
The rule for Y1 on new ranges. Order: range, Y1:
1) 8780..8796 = 10.29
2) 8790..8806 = 10.91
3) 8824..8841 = 8.904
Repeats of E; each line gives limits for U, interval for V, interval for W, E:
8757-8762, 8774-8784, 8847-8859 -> -0.05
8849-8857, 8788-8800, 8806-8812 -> 0.10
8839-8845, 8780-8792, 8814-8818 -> -0.04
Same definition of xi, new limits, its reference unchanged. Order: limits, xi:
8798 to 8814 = 0.30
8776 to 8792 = 0.75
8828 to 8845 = 0.36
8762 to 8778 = 0.30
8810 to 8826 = -0.46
